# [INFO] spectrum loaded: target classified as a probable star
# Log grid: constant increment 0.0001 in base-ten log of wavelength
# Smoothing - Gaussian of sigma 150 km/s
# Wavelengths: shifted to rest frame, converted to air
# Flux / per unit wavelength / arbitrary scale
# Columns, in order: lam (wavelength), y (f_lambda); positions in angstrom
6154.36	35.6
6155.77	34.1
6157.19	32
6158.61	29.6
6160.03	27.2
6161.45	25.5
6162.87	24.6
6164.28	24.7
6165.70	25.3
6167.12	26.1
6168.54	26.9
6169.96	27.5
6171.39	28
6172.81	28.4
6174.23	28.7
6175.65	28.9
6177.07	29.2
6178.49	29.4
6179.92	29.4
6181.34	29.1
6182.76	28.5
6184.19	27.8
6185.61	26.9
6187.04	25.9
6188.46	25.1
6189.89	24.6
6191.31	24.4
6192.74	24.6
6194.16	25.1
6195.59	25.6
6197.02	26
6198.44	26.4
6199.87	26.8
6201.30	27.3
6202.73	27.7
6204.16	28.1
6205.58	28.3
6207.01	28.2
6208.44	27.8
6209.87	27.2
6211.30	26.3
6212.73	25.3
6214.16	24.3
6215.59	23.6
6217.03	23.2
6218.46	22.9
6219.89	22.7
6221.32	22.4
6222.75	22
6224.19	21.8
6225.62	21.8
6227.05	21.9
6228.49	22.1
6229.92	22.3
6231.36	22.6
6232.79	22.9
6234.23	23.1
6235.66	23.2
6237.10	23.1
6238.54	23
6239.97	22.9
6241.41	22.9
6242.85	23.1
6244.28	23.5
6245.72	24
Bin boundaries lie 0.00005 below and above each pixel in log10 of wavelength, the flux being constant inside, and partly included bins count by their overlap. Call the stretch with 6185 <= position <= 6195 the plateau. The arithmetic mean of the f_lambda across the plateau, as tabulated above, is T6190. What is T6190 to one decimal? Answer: 25.2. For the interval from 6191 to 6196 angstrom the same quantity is 24.9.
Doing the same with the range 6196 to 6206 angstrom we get 27.2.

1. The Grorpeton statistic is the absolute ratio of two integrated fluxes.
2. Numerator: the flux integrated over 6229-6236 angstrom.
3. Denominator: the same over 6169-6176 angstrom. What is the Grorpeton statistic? 0.81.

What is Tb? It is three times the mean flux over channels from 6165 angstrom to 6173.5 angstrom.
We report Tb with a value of 81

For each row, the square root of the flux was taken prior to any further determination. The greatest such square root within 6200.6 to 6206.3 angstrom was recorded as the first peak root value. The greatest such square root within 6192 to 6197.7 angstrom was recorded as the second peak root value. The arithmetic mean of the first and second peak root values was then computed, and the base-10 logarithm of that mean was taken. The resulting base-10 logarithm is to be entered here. 0.717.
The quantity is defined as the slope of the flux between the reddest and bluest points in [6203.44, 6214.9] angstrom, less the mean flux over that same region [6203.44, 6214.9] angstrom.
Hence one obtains -27.3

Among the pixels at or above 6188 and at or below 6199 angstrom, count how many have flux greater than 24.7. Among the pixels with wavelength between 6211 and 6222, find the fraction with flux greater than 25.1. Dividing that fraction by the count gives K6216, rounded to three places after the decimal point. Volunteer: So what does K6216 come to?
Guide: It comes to 0.050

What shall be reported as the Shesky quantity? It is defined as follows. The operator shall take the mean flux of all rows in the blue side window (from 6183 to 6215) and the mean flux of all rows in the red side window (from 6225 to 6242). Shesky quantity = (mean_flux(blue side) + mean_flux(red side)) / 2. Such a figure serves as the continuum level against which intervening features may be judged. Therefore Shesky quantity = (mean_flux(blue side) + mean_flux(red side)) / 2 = 24.5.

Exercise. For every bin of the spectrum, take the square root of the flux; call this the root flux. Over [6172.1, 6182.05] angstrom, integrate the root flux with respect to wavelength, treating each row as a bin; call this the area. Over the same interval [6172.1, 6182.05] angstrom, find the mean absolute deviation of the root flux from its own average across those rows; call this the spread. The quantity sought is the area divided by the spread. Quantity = 1937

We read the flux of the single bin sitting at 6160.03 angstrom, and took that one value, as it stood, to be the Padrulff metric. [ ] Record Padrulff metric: 27.2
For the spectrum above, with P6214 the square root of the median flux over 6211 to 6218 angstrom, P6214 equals 4.9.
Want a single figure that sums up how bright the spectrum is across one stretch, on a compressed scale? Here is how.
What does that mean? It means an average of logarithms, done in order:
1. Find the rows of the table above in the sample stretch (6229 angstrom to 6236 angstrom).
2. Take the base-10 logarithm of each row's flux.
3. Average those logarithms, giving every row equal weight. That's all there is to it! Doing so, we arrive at 1.36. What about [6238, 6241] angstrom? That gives 1.36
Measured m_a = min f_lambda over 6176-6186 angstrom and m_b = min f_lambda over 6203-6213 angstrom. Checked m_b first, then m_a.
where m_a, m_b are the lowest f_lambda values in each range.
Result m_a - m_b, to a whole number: 2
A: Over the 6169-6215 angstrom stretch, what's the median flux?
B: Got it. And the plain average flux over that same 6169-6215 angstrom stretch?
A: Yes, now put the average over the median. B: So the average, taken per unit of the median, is 0.99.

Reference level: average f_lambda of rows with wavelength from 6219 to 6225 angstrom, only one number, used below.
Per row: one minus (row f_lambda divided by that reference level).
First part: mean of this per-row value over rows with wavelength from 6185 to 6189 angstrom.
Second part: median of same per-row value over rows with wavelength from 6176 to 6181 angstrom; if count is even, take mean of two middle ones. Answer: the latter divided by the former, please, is 1.92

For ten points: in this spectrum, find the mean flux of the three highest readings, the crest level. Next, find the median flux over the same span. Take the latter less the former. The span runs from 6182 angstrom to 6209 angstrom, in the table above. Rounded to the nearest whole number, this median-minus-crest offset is -2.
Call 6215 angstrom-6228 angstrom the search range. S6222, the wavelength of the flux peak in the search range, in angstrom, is 6215.59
